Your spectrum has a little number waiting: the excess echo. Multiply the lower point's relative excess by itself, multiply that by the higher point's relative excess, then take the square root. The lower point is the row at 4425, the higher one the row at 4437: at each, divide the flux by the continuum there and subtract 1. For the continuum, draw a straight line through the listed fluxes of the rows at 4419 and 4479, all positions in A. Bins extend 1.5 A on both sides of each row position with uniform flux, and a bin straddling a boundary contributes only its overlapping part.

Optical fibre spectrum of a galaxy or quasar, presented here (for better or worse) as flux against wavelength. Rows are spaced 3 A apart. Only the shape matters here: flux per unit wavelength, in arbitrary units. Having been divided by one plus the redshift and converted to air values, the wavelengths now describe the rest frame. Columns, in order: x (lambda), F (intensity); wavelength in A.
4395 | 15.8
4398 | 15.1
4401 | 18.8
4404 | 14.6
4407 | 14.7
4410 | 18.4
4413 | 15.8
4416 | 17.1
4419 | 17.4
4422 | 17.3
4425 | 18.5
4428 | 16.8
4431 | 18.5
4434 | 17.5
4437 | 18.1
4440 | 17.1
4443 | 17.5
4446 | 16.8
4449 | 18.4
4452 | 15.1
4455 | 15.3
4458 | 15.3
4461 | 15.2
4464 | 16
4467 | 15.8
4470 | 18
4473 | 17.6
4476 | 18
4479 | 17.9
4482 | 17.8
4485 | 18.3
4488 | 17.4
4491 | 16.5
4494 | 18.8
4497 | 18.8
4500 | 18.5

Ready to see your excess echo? 0.011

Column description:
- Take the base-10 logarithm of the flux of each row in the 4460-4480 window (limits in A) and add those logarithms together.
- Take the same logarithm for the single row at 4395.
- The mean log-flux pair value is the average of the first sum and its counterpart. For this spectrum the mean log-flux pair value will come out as 4.9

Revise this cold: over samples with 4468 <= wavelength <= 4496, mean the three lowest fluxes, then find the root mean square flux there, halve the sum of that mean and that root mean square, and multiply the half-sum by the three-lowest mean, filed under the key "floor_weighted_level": 300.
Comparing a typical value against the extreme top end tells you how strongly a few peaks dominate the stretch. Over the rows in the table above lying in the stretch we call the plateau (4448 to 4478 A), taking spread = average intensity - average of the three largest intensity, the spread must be -1.7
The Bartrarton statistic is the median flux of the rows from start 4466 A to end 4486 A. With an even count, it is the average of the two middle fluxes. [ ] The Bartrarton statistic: 17.9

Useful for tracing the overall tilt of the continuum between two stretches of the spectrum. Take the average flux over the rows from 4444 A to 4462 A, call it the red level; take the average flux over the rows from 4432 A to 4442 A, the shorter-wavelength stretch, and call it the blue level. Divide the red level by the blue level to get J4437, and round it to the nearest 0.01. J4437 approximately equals 0.91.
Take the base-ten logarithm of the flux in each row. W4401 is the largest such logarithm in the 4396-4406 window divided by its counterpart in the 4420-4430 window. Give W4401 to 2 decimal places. 1.01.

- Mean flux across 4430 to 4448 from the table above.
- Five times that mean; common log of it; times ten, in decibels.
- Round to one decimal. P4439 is 19.4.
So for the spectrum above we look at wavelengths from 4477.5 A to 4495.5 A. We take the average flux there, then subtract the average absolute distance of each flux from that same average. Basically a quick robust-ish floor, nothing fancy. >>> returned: 17.2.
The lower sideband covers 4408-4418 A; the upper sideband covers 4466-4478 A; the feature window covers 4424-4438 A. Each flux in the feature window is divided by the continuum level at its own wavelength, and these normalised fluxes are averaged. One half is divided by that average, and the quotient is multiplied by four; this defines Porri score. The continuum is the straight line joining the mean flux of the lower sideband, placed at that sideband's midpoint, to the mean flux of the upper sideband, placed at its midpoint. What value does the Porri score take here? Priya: 1.92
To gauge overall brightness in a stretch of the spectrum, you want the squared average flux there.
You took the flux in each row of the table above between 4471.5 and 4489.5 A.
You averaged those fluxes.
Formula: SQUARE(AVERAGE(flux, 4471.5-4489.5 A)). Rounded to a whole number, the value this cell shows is 318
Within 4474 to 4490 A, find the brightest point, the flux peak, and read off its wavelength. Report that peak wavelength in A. 4485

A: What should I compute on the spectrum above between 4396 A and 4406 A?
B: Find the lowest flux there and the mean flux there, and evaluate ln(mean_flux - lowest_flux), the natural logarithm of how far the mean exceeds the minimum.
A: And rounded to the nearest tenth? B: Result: 0.4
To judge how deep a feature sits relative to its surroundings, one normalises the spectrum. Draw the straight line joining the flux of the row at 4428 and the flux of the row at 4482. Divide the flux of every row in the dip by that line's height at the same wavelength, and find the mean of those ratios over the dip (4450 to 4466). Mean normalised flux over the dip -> 0.89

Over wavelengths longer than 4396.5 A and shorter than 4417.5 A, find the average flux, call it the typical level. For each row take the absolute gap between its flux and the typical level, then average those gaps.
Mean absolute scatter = 1.5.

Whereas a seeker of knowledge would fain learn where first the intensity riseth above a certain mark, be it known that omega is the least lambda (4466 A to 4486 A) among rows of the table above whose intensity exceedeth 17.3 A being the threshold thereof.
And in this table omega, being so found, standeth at 4470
